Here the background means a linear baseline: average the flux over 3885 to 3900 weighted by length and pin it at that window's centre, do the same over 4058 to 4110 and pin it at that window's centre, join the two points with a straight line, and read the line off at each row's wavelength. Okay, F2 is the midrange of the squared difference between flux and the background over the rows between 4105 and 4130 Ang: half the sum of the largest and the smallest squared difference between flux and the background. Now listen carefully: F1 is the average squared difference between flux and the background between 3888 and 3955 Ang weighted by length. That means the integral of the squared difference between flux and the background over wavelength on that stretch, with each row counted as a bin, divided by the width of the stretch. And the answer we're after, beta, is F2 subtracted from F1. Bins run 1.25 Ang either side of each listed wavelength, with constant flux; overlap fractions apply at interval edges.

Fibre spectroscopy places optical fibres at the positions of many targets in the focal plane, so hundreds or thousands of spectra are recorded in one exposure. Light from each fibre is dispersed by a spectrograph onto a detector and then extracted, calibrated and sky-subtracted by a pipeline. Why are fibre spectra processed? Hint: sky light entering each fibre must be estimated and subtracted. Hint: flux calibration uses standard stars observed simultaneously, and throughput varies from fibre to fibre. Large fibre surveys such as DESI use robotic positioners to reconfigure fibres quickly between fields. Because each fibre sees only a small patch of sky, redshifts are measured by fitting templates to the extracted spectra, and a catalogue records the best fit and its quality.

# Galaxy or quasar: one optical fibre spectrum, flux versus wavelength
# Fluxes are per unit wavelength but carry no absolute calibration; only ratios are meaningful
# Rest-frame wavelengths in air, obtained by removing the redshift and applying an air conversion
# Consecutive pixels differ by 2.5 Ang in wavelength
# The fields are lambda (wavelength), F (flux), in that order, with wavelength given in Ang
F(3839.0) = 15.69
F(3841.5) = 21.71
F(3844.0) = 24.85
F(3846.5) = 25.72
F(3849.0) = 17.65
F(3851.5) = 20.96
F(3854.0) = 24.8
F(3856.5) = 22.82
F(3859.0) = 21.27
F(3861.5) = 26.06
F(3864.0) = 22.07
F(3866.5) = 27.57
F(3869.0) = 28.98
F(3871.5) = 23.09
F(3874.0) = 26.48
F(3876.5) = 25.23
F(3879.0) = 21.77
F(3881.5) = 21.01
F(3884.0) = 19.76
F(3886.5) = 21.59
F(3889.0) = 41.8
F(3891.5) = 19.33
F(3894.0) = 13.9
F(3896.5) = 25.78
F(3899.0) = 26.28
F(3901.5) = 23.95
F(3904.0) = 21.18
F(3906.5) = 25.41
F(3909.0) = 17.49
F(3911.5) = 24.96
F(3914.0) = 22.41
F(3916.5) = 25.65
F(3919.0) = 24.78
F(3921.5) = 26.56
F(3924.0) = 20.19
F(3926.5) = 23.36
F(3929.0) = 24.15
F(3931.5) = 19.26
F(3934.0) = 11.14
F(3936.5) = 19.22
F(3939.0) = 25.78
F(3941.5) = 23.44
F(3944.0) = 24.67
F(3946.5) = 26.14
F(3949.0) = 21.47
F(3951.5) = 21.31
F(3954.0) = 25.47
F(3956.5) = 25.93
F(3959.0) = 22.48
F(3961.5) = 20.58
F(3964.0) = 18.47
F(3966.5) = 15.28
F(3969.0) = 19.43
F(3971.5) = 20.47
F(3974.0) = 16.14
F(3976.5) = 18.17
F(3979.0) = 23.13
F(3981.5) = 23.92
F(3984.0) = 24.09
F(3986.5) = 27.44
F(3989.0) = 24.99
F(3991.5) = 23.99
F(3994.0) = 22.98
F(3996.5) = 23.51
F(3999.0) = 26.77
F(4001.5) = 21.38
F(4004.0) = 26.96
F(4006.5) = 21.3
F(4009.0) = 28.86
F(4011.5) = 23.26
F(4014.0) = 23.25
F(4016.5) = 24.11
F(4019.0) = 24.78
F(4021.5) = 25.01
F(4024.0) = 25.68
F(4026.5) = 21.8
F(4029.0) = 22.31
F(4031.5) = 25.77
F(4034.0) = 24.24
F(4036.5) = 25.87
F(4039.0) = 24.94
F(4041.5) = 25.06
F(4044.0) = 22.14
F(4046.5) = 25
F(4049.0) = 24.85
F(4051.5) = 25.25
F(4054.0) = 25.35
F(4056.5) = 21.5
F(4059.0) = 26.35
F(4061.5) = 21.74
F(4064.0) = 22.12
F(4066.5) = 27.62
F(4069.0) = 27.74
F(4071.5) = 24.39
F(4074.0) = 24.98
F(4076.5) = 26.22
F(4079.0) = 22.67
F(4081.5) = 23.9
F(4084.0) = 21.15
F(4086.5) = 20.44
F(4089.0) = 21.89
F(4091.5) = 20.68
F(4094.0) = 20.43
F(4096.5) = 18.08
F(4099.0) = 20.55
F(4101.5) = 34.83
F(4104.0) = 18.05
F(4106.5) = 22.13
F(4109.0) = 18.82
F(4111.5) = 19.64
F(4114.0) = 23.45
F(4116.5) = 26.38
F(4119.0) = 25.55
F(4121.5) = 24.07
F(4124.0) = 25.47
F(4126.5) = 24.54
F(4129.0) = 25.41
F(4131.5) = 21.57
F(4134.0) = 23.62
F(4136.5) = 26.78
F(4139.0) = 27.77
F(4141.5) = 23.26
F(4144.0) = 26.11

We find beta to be 20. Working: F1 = 28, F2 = 8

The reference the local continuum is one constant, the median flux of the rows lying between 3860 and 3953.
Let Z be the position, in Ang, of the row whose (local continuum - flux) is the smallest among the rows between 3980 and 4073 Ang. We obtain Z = 4009.0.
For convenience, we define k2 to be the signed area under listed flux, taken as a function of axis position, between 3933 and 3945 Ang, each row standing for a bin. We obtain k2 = 252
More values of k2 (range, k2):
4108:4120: 274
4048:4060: 295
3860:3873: 331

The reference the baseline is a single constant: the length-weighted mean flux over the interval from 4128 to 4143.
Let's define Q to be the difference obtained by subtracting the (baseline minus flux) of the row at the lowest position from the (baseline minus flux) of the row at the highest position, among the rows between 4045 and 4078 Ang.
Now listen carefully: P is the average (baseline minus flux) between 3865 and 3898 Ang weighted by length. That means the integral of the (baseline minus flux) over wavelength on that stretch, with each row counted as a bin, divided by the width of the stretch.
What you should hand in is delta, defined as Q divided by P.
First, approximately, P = 0.4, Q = -1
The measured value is -2.9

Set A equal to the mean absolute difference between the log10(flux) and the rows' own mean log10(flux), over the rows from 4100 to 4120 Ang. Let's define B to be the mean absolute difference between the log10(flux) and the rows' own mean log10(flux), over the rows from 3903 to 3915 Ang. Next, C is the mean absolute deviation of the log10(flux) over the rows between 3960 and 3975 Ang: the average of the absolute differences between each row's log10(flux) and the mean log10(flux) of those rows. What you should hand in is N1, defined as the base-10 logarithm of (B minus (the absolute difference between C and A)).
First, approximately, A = 0.071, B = 0.05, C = 0.044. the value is -1.69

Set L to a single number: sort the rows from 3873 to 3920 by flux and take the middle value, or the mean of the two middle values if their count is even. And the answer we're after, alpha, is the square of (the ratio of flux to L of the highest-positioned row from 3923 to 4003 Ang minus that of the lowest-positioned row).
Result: 0.00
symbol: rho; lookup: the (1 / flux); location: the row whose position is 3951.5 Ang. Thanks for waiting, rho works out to 0.0469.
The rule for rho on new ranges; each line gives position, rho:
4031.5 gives 0.0388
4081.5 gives 0.0418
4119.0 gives 0.0391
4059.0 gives 0.0380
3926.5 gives 0.0428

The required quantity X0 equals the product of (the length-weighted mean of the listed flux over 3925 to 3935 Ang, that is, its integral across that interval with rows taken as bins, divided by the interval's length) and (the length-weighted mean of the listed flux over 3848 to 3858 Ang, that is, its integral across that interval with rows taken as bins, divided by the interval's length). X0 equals 427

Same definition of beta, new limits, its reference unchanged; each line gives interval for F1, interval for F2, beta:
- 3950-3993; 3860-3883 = 8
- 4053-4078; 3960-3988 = -31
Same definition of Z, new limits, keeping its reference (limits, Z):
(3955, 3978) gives 3956.5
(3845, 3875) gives 3869.0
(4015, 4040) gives 4036.5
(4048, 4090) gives 4069.0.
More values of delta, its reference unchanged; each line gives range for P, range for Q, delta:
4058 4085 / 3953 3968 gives 35.1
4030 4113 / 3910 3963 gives 3.4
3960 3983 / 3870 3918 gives -0.5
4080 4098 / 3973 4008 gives -1.4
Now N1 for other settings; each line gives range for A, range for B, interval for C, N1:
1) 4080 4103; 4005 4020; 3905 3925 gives -1.56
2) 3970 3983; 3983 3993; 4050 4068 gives -2.80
